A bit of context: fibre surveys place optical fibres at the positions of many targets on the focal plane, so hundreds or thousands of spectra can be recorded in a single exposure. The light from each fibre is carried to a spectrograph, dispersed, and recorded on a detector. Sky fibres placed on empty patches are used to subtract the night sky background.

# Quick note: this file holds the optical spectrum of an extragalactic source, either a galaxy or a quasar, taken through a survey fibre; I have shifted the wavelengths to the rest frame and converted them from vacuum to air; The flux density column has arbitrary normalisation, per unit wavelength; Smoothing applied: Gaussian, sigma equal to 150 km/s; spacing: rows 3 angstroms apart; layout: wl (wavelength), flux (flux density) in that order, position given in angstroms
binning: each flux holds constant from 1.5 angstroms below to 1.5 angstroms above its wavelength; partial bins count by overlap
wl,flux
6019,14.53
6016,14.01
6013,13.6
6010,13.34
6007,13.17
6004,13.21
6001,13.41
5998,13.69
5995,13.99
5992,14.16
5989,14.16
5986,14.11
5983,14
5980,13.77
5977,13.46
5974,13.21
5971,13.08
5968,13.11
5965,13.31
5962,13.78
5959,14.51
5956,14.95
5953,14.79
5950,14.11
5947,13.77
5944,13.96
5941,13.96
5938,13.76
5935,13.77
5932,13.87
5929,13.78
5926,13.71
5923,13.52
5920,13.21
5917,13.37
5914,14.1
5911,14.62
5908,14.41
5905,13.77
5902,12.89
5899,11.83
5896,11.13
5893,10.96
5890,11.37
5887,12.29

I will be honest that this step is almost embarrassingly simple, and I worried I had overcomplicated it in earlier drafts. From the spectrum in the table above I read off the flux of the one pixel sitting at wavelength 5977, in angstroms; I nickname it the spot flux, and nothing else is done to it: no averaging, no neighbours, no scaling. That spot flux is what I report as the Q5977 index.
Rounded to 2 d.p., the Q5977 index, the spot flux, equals 13.46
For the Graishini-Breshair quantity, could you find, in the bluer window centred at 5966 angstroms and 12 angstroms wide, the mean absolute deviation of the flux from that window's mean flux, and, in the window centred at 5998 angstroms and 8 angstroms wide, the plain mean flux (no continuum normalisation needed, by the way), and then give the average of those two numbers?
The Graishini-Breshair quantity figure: 6.96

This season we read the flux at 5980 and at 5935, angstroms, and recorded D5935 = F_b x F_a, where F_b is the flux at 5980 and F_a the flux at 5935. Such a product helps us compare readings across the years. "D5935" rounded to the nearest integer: 190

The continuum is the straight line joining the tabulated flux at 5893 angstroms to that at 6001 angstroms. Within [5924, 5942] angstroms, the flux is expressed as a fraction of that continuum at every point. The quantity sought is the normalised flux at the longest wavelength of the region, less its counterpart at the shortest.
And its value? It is -0.012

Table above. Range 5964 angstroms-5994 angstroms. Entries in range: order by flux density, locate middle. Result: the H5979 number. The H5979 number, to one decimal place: 13.6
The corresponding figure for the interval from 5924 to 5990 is 13.8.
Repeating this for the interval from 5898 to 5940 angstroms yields 13.8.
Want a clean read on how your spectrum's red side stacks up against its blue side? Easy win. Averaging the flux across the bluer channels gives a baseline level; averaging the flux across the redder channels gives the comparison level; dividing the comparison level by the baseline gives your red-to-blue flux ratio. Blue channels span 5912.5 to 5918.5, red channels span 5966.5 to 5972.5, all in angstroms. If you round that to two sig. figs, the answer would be 0.95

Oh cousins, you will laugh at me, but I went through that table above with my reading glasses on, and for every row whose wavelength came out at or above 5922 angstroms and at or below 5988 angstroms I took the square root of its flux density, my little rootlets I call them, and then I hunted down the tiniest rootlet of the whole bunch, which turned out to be 3.62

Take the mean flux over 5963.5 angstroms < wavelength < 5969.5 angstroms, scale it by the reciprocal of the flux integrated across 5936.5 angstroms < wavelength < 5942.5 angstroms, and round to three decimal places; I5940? 0.159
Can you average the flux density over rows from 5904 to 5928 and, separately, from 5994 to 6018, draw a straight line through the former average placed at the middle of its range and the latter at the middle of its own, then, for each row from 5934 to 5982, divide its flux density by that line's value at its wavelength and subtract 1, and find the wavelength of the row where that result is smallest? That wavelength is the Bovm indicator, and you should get 5971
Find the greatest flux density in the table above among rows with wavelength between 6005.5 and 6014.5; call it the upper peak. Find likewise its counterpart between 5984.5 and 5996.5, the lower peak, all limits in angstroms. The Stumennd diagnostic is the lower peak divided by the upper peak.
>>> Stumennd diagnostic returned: 1.041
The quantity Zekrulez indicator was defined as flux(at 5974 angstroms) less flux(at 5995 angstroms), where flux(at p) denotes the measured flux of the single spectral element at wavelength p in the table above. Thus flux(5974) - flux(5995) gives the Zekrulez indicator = -0.8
